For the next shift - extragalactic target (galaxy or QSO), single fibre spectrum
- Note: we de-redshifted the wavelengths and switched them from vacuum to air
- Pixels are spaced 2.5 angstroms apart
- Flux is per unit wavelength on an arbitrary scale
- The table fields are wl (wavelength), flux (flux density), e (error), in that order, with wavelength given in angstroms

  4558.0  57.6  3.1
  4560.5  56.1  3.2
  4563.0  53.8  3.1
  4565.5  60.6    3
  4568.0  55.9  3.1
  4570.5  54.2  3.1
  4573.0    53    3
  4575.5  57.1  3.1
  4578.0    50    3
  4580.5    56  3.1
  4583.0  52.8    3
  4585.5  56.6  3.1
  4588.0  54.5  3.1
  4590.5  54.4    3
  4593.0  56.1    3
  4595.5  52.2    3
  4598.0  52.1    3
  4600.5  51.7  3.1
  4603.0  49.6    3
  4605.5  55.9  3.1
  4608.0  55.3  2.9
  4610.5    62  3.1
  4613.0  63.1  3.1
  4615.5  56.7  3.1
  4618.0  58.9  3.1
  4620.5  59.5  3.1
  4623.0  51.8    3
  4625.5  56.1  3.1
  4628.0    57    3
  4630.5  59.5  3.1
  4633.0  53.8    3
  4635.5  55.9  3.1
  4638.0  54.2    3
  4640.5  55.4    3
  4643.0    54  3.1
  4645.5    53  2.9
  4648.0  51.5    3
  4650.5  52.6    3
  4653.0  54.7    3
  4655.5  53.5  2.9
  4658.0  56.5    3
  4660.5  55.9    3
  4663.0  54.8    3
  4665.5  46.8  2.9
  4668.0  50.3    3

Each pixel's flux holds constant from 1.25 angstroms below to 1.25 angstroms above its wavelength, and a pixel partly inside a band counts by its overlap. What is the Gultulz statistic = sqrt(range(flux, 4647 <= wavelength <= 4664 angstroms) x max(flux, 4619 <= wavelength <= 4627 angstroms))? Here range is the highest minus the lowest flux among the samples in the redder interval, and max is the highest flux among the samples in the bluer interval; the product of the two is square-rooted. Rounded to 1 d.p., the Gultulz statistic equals 17.2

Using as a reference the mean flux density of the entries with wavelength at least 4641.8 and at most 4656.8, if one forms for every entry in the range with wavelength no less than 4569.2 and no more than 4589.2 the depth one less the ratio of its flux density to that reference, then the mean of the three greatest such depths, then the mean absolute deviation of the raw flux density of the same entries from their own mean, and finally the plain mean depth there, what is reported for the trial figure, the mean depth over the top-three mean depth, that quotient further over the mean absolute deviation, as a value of -0.46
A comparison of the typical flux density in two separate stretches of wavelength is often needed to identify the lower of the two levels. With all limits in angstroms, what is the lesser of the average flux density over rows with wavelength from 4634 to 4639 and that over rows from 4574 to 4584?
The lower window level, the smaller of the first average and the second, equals 54.0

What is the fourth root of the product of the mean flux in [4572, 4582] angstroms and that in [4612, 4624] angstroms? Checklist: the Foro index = 7.48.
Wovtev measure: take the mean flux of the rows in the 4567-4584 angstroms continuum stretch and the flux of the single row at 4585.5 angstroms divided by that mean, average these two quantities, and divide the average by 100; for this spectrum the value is 0.276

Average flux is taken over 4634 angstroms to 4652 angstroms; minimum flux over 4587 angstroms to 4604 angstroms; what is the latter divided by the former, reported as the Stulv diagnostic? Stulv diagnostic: 0.922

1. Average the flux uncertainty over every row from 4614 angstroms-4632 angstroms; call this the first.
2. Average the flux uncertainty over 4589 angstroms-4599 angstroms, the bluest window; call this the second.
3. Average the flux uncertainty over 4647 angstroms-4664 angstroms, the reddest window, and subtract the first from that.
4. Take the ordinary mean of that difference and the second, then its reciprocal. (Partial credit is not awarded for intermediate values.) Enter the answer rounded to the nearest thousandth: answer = 0.686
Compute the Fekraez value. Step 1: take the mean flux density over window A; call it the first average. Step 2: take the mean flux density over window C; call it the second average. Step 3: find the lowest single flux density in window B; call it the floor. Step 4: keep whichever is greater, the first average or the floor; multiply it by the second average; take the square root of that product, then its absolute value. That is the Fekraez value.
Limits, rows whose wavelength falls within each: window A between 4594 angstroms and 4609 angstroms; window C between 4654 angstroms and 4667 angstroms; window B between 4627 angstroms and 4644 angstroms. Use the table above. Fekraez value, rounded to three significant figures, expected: 53.6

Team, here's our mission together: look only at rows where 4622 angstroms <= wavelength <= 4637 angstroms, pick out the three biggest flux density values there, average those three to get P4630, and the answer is 57.5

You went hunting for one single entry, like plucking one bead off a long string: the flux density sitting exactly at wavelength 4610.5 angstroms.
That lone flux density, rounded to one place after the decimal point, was 62.0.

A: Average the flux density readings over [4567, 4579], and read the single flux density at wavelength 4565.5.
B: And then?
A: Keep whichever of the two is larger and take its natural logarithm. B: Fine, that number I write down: 4.10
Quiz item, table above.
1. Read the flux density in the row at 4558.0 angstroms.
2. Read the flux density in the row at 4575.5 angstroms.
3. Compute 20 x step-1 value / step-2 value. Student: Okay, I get 20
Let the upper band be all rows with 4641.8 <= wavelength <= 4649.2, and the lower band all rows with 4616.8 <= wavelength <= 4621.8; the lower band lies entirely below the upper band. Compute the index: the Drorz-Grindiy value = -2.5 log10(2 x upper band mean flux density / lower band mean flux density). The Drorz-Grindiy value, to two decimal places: -0.63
